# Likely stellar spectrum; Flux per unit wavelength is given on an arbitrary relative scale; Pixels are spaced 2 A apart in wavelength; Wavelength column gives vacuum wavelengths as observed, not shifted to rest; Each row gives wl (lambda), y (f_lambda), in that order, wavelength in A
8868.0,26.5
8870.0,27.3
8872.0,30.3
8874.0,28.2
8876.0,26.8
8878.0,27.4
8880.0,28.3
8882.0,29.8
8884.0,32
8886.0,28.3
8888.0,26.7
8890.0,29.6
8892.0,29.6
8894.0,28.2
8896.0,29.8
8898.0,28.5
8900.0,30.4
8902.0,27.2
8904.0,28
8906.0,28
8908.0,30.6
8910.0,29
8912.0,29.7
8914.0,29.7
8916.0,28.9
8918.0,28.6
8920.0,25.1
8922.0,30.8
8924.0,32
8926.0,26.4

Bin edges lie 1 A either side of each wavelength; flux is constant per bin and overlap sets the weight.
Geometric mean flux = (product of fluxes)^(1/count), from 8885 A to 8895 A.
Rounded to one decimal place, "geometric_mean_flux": 28.5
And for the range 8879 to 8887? 29.6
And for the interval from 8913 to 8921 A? 28.0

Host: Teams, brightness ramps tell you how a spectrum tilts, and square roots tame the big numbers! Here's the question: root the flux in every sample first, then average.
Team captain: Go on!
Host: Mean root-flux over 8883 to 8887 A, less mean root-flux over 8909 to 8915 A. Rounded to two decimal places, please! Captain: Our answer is 0.06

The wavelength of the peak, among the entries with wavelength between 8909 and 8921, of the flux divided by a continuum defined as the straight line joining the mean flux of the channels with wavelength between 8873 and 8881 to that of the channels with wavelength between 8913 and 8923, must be 8912.0 A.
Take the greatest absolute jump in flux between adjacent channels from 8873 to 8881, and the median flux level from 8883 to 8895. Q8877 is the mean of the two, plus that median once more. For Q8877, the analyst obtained 44.1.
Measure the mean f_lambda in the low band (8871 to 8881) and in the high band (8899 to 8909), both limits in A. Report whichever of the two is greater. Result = 28.8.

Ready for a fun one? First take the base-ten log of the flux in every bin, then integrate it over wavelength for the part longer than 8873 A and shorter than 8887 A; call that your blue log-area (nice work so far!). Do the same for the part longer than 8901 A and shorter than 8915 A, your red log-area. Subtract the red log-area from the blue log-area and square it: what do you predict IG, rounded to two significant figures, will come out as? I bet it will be 0.0022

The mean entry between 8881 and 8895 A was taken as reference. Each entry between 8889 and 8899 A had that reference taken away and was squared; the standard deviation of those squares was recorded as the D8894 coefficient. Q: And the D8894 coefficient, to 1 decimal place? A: 0.3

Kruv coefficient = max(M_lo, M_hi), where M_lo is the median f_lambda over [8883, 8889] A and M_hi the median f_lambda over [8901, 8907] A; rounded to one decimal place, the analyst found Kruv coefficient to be 28.3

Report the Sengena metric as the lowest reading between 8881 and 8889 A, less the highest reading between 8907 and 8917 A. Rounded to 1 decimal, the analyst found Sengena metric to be -3.9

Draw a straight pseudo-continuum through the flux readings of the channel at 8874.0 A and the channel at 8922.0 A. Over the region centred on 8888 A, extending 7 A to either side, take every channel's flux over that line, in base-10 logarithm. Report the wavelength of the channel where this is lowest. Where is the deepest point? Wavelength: 8888.0 A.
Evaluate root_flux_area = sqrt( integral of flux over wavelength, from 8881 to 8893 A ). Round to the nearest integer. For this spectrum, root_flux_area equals 19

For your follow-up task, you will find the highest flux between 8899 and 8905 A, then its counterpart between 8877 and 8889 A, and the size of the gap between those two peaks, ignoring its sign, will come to 1.6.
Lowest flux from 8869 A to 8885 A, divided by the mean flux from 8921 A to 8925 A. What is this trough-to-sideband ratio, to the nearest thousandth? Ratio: 0.854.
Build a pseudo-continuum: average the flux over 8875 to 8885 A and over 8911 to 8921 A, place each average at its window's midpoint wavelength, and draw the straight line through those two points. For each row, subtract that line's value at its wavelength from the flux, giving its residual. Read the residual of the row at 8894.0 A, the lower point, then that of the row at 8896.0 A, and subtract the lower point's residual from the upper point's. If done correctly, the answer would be 1.6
